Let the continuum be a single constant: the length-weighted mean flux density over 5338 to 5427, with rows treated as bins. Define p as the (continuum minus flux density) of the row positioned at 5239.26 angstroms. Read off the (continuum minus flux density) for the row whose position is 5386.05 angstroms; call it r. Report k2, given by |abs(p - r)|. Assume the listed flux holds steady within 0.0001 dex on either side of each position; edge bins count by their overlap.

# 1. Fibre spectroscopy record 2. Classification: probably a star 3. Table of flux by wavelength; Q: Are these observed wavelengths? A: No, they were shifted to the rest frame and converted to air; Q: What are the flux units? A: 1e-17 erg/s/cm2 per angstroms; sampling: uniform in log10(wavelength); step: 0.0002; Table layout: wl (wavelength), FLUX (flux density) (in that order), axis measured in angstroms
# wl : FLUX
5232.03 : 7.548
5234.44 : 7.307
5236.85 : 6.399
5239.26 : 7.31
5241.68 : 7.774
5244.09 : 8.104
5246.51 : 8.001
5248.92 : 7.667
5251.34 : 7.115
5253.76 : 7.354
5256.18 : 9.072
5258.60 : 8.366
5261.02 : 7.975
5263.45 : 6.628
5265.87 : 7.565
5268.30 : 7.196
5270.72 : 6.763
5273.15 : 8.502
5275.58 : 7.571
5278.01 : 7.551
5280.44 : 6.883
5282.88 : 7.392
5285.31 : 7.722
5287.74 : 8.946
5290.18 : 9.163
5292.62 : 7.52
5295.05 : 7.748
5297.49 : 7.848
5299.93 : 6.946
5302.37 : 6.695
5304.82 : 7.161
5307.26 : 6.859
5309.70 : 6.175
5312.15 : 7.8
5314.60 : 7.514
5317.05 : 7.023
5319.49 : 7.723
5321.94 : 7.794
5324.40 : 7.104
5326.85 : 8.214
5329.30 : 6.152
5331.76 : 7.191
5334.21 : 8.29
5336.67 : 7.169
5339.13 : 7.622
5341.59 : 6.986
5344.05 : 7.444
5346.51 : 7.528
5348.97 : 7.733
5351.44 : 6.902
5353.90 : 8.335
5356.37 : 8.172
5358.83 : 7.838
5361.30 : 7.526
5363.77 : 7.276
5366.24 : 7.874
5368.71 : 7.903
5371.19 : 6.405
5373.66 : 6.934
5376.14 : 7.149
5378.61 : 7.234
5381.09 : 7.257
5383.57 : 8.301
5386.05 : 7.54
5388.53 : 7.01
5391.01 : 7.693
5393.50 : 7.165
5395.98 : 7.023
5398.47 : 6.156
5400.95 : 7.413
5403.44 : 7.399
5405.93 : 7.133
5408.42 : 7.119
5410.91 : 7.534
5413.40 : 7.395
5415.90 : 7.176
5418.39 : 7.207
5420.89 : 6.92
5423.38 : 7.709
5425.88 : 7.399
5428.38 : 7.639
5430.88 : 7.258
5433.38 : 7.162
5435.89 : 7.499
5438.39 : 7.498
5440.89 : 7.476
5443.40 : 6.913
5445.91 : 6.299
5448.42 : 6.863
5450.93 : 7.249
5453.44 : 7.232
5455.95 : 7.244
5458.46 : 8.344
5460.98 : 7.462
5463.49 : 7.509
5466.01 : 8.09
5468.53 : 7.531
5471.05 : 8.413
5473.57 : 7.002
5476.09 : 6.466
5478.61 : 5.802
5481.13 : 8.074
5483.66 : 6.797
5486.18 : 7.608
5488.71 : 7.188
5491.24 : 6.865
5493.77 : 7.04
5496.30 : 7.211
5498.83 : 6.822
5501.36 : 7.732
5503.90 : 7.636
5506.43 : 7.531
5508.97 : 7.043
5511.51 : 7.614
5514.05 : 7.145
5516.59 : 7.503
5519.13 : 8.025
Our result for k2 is 0.2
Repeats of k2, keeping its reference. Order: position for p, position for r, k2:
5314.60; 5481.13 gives 0.6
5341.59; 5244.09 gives 1.1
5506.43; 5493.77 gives 0.5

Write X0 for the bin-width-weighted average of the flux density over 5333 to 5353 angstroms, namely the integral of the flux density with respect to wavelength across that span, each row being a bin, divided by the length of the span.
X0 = 7.47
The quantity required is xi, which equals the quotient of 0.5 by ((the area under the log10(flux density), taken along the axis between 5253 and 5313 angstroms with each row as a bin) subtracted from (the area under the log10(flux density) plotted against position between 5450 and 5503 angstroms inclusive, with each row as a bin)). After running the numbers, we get -0.07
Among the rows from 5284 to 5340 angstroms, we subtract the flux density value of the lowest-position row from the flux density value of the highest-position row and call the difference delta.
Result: -0.1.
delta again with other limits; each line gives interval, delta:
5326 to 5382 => -1.0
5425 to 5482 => 0.7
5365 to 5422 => -1.0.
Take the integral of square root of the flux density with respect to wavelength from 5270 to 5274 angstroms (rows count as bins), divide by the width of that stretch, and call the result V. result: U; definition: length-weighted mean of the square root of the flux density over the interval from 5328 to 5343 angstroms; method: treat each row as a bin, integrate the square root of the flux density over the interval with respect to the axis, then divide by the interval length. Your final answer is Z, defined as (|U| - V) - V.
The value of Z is -2.84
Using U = 2.688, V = 2.76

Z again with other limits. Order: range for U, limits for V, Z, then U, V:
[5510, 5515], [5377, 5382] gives -2.67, 2.714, 2.69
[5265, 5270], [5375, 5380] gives -2.66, 2.704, 2.68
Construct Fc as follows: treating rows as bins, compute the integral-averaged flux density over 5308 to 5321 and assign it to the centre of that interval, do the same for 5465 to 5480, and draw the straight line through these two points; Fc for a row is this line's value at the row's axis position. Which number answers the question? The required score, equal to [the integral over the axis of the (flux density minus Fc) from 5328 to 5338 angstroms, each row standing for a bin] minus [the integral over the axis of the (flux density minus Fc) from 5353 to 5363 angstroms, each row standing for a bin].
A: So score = -7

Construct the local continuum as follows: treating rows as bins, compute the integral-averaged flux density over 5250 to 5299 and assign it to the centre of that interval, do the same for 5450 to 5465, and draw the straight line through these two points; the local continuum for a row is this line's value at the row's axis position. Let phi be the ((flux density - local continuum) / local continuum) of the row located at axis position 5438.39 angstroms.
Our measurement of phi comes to -0.006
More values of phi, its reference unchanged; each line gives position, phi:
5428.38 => 0.011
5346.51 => -0.016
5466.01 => 0.077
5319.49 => 0.005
